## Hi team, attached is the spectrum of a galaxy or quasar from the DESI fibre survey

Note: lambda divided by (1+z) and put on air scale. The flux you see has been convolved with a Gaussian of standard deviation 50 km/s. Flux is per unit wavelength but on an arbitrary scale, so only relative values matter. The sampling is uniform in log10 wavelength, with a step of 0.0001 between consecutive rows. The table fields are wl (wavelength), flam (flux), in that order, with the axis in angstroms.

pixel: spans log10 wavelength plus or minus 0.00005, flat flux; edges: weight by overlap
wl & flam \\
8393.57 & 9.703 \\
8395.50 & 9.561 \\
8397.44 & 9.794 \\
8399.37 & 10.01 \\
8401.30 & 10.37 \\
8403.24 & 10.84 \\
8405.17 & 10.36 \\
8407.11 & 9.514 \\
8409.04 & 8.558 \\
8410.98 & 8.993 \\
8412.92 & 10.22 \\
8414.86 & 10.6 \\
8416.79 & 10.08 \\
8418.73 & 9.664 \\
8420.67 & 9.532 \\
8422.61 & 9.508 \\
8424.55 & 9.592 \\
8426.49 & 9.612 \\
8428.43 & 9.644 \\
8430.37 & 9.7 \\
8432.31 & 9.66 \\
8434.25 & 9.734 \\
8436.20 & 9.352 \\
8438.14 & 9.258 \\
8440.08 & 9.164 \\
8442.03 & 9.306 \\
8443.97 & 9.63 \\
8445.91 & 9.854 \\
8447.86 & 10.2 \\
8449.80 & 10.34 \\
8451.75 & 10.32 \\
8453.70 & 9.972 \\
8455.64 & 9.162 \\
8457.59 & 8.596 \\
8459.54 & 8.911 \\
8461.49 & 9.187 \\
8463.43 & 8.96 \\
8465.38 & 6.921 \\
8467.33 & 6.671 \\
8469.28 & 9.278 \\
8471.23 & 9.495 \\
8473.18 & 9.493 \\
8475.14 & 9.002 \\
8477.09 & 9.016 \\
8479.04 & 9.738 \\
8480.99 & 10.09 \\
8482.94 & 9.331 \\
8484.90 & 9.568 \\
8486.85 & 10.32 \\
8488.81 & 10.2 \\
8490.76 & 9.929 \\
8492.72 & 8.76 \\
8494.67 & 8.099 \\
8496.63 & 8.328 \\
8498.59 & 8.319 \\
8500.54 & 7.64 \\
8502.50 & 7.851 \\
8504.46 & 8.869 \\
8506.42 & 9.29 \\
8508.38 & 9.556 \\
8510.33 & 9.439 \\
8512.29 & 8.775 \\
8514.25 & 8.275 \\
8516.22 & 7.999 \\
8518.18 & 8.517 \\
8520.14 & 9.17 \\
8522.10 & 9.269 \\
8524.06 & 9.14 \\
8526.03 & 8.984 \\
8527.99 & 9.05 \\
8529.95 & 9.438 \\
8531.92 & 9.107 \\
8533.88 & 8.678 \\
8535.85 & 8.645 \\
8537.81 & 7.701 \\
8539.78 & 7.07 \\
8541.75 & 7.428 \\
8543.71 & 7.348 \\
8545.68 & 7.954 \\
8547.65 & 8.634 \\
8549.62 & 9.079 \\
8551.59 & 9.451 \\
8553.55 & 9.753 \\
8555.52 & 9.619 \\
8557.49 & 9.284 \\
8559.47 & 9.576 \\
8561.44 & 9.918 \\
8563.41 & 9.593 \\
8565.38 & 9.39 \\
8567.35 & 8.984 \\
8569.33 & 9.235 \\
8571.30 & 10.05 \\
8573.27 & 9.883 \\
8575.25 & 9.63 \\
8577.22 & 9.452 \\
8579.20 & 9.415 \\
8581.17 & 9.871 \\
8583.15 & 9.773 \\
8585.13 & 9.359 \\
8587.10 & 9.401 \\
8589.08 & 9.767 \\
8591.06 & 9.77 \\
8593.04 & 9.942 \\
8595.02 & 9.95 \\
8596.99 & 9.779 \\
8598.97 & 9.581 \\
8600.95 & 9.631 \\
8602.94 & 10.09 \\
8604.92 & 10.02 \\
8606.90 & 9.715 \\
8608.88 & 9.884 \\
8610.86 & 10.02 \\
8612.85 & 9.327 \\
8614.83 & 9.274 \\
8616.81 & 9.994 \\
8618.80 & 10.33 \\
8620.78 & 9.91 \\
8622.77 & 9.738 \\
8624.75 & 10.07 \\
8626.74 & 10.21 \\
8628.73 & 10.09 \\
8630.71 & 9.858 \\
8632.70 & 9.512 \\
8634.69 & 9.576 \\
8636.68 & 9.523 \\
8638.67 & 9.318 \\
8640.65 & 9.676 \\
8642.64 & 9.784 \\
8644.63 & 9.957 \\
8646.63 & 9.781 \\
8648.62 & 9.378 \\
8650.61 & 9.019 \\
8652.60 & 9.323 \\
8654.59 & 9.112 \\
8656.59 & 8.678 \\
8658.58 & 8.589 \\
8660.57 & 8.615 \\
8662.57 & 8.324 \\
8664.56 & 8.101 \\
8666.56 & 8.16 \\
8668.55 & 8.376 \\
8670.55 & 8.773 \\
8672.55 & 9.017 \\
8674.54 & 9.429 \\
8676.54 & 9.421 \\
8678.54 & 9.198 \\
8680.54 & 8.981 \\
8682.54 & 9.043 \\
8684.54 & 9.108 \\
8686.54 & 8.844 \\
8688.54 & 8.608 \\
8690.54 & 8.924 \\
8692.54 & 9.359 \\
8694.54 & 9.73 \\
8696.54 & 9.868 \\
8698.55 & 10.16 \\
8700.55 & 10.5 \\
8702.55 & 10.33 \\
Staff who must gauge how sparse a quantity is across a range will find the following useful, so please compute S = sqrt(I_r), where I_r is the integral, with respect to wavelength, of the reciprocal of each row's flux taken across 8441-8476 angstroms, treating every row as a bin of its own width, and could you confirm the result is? 1.97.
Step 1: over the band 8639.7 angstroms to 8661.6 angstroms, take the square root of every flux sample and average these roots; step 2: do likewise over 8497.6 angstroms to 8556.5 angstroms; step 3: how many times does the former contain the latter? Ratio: 1.03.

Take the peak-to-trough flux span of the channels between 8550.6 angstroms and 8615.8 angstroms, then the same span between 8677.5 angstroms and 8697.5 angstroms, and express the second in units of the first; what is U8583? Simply 1.1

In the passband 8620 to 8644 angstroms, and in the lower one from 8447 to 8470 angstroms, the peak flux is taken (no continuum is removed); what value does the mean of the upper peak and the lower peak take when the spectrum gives 10.3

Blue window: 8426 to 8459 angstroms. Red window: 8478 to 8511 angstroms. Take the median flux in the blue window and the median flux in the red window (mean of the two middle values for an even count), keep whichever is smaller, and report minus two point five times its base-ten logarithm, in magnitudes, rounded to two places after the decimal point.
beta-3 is -2.42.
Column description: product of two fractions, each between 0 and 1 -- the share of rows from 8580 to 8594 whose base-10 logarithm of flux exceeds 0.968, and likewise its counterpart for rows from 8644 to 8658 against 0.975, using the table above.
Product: 0.29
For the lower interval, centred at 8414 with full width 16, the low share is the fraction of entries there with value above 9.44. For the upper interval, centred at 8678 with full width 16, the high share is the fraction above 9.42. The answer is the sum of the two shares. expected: 1.0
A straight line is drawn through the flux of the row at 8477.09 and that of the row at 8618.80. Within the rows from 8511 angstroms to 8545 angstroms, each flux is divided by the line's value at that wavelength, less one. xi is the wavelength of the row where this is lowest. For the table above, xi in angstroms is 8539.78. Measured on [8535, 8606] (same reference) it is 8539.78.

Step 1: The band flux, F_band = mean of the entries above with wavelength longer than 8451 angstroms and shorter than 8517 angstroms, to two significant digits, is 9.0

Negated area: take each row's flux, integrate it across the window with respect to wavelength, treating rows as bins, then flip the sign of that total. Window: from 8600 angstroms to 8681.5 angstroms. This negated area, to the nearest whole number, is -767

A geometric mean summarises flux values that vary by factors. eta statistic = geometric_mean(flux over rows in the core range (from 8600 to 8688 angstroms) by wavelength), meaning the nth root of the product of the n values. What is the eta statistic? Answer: 9.4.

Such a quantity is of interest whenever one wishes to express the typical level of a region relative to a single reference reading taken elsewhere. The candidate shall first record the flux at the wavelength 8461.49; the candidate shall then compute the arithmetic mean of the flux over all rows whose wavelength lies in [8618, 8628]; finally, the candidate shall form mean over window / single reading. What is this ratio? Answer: 1.09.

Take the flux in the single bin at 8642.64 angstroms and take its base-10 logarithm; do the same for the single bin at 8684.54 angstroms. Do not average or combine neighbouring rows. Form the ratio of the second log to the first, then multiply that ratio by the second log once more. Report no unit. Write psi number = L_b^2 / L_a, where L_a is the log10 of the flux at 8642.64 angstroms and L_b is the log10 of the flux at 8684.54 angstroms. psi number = 0.93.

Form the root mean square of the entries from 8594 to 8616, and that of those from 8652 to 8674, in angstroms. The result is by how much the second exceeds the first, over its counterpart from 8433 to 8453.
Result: -0.11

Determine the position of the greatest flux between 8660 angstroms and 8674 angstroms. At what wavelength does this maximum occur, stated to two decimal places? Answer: 8672.55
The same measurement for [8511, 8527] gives 8522.10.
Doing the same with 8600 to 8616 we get 8602.94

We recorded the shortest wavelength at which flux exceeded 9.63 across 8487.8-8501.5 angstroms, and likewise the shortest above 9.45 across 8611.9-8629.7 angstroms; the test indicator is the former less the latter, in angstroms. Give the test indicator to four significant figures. -128.0 angstroms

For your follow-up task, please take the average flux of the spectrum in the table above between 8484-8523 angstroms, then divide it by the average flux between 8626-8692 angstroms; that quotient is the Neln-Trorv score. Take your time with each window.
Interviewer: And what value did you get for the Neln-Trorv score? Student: 0.97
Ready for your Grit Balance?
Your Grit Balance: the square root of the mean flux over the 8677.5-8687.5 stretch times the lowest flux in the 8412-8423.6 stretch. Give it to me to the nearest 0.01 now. 9.27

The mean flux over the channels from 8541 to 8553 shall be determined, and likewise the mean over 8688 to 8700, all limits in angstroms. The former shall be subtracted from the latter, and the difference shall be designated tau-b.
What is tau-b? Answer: 1.1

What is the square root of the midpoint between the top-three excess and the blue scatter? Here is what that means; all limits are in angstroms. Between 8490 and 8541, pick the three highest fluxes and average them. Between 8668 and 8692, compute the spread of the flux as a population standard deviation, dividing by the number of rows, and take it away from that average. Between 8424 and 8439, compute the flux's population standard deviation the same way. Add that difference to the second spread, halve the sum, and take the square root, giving 2.18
